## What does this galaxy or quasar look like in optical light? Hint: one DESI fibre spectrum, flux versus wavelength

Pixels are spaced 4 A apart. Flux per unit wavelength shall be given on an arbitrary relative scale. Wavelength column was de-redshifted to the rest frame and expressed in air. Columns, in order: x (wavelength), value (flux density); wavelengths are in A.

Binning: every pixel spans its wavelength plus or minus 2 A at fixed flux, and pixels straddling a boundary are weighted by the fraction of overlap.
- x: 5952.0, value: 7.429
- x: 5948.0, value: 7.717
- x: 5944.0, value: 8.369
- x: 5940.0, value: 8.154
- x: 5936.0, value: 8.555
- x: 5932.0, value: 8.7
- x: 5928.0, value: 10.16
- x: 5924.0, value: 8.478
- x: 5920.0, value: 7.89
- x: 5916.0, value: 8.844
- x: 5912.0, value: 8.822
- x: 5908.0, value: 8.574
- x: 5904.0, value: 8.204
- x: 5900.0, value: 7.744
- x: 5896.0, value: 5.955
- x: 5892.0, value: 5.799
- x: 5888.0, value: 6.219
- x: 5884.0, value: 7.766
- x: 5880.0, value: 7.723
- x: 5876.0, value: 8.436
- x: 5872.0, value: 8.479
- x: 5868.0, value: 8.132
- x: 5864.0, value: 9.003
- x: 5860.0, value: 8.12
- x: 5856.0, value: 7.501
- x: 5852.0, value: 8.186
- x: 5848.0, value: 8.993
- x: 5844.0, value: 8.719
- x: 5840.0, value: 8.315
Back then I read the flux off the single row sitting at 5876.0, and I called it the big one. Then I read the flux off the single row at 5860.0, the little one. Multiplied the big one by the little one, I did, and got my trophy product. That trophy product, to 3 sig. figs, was 68.5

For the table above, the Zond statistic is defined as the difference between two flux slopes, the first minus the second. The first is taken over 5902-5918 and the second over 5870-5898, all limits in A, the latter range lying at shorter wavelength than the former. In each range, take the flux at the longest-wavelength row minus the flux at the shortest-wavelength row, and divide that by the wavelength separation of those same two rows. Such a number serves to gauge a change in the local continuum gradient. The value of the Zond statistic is 0.16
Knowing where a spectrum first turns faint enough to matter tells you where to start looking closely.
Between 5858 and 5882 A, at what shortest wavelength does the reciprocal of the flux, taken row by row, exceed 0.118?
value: 5860.0 A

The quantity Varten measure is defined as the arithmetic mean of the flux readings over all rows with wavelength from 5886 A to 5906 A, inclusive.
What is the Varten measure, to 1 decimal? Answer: 6.8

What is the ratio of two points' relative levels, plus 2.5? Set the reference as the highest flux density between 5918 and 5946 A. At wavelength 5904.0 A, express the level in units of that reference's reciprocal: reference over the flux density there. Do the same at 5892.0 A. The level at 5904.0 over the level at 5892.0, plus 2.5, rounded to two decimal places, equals 3.21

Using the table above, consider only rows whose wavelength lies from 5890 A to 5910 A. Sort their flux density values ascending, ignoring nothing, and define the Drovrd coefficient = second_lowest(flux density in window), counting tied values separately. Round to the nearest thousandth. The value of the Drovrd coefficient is 5.955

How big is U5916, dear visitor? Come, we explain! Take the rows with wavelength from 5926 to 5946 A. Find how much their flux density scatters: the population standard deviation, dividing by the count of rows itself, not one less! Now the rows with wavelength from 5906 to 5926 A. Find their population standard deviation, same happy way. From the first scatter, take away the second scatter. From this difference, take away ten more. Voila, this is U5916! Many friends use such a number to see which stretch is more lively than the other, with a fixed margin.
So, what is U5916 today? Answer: -9.6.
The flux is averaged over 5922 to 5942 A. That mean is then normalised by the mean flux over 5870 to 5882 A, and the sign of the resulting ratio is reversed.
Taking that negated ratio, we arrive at -1.1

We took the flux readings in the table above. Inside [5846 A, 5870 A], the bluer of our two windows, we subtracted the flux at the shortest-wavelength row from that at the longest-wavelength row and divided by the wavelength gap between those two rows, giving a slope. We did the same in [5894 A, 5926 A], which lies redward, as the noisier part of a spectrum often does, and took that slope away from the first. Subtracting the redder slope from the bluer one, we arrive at -0.13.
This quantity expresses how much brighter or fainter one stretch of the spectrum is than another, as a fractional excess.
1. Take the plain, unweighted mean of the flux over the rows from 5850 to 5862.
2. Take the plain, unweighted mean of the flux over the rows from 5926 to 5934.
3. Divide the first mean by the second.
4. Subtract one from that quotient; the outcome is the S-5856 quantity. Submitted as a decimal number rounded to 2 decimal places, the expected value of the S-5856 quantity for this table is -0.16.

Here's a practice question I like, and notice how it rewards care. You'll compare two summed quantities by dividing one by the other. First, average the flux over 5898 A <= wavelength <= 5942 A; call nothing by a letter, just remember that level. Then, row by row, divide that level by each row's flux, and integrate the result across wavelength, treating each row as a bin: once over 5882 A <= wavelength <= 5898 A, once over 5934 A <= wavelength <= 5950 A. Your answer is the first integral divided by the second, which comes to 1.3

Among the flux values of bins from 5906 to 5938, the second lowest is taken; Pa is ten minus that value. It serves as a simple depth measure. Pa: 1.5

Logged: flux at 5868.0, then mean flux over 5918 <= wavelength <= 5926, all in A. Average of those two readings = 8.16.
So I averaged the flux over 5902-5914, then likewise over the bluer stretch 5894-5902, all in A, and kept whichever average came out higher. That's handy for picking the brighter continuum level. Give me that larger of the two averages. 8.53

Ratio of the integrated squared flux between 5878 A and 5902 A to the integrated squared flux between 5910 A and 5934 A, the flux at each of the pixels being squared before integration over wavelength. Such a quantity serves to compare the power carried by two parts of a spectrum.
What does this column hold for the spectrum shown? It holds 0.6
